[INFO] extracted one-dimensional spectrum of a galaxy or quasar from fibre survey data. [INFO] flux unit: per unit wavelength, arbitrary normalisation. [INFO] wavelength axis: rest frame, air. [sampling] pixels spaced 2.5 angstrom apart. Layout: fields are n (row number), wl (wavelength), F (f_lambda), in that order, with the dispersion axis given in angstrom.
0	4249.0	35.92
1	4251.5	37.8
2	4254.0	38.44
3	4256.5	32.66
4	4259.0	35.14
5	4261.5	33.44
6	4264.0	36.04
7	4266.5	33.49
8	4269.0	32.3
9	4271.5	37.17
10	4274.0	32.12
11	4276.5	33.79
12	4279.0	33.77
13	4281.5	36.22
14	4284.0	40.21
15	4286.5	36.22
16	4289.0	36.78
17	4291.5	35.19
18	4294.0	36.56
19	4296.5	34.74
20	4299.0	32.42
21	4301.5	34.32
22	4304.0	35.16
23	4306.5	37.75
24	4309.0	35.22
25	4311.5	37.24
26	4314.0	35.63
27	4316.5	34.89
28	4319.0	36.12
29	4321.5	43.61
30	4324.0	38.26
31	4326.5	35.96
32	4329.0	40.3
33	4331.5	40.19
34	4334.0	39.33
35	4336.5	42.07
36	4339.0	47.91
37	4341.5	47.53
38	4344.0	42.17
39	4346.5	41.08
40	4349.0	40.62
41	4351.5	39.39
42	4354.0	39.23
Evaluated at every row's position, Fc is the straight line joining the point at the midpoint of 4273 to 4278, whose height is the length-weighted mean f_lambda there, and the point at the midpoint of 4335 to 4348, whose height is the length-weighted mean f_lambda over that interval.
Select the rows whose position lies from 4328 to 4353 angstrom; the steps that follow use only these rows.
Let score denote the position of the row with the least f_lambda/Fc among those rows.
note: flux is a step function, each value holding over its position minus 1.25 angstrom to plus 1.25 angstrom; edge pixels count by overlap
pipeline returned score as 4351.5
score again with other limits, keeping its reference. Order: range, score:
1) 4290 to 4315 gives 4299.0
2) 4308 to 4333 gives 4326.5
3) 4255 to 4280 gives 4274.0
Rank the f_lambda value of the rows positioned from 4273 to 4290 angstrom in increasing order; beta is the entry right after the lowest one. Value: 33.77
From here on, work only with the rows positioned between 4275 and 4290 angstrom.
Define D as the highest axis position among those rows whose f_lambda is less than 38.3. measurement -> 4289.0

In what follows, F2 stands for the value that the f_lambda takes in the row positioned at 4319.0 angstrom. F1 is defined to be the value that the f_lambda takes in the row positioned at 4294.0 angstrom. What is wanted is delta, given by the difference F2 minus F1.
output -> -0.4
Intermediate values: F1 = 36.56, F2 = 36.12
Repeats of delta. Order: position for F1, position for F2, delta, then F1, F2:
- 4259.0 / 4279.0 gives -1.4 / 35.14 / 33.77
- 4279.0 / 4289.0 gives 3.0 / 33.77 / 36.78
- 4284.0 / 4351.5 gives -0.8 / 40.21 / 39.39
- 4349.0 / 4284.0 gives -0.4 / 40.62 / 40.21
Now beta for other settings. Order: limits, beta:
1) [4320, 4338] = 38.26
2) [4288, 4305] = 34.32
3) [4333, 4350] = 40.62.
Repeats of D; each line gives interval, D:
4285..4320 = 4319.0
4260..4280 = 4279.0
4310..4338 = 4326.5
